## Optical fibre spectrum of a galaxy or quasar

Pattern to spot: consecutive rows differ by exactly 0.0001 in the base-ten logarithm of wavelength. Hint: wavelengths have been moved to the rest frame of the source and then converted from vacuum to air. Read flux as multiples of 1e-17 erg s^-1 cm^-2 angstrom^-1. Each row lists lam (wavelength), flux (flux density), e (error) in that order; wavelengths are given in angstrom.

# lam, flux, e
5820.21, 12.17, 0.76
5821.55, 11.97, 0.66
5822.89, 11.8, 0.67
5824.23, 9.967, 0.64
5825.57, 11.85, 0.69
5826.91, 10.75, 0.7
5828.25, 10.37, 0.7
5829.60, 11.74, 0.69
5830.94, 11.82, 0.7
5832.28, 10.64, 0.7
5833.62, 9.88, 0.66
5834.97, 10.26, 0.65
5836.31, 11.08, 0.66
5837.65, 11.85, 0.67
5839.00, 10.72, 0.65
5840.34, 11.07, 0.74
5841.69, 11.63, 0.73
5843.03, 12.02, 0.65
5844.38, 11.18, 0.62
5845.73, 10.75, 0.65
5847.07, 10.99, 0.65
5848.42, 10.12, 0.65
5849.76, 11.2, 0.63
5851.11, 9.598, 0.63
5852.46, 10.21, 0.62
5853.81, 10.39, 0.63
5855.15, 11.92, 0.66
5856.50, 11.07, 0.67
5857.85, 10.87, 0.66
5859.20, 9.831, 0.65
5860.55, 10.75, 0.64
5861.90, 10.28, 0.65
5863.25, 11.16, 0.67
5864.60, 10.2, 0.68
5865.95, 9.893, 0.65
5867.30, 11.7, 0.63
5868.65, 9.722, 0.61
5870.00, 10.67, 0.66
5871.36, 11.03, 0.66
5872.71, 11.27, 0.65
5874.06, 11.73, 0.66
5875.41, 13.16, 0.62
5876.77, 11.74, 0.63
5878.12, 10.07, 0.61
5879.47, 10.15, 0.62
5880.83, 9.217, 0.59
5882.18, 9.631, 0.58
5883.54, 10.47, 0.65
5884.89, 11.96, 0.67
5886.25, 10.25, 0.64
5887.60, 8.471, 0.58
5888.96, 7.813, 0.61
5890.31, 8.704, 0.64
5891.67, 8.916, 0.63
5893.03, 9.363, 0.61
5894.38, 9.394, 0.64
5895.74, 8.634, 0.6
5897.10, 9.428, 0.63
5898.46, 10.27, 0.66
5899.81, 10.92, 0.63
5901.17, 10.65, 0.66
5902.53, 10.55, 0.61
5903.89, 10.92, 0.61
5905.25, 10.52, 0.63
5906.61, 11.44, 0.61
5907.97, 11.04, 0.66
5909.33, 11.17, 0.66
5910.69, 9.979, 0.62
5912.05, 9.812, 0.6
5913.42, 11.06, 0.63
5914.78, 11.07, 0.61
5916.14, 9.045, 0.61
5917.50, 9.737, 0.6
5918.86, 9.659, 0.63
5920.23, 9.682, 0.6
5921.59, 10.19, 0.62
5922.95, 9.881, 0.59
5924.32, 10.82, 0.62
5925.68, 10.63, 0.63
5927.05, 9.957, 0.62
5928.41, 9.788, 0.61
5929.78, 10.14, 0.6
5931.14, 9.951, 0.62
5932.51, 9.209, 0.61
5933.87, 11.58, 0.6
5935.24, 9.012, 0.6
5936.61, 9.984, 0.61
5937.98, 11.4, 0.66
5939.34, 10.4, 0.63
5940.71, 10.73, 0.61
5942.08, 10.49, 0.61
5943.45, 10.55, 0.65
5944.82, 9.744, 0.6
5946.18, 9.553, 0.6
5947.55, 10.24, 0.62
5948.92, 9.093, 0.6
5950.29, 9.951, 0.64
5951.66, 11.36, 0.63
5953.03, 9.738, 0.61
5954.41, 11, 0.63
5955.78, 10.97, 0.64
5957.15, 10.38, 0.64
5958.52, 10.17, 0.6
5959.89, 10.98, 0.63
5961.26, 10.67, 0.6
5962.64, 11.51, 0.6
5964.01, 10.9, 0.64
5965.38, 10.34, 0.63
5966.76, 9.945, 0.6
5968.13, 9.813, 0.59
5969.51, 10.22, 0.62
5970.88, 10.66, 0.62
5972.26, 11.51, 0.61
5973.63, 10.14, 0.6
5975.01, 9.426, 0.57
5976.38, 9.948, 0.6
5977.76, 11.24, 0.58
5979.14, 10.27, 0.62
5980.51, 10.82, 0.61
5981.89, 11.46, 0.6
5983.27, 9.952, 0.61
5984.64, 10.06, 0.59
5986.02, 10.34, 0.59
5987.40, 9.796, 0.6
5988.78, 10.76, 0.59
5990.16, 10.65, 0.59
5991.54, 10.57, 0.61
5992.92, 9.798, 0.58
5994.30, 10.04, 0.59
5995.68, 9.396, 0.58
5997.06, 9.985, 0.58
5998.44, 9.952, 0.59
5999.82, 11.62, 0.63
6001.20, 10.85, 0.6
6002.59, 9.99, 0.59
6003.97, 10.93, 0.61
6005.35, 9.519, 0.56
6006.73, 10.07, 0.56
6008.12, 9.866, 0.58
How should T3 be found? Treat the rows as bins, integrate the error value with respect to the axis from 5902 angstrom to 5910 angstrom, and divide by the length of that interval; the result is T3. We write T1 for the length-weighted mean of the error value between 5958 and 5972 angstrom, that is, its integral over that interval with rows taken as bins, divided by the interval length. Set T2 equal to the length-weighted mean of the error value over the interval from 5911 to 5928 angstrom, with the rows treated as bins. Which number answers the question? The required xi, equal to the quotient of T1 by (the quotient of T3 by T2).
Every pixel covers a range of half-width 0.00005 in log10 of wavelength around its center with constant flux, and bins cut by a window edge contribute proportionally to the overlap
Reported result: 0.60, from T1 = 0.613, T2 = 0.613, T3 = 0.630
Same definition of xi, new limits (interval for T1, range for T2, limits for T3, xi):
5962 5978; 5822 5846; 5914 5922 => 0.67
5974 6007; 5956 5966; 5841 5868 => 0.57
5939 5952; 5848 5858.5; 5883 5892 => 0.63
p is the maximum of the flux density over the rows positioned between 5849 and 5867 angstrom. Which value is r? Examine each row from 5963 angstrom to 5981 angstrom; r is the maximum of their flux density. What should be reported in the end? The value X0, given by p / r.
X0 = 1.04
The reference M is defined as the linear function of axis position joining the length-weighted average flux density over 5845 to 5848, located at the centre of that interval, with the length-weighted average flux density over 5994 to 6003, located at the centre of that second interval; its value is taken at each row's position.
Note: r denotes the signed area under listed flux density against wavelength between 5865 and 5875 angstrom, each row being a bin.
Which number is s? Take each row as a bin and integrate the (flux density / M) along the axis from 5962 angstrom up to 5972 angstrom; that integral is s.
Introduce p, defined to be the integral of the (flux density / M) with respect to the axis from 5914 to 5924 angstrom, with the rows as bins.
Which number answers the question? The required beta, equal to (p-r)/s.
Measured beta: -9.8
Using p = 9.4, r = 109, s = 10.1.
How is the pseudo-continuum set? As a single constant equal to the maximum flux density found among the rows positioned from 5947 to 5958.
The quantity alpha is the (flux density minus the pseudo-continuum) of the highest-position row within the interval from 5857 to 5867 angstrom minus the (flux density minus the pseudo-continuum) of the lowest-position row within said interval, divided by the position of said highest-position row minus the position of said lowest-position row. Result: -0.121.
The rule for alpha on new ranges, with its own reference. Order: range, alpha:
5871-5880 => -0.109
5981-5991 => -0.098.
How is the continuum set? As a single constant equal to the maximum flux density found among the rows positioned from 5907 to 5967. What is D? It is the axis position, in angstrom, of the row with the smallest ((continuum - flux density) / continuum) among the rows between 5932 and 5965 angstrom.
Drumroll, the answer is 5933.87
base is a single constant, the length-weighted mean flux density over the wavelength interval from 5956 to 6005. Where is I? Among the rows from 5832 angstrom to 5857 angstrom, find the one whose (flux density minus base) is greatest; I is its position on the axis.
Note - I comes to 5843.03 angstrom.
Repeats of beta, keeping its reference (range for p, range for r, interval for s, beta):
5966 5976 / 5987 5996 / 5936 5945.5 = -8.6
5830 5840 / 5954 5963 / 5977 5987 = -8.5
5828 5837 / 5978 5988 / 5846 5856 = -9.7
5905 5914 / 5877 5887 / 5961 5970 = -10.4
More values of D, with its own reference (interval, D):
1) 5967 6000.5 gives 5999.82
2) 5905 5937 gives 5933.87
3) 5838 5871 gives 5843.03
